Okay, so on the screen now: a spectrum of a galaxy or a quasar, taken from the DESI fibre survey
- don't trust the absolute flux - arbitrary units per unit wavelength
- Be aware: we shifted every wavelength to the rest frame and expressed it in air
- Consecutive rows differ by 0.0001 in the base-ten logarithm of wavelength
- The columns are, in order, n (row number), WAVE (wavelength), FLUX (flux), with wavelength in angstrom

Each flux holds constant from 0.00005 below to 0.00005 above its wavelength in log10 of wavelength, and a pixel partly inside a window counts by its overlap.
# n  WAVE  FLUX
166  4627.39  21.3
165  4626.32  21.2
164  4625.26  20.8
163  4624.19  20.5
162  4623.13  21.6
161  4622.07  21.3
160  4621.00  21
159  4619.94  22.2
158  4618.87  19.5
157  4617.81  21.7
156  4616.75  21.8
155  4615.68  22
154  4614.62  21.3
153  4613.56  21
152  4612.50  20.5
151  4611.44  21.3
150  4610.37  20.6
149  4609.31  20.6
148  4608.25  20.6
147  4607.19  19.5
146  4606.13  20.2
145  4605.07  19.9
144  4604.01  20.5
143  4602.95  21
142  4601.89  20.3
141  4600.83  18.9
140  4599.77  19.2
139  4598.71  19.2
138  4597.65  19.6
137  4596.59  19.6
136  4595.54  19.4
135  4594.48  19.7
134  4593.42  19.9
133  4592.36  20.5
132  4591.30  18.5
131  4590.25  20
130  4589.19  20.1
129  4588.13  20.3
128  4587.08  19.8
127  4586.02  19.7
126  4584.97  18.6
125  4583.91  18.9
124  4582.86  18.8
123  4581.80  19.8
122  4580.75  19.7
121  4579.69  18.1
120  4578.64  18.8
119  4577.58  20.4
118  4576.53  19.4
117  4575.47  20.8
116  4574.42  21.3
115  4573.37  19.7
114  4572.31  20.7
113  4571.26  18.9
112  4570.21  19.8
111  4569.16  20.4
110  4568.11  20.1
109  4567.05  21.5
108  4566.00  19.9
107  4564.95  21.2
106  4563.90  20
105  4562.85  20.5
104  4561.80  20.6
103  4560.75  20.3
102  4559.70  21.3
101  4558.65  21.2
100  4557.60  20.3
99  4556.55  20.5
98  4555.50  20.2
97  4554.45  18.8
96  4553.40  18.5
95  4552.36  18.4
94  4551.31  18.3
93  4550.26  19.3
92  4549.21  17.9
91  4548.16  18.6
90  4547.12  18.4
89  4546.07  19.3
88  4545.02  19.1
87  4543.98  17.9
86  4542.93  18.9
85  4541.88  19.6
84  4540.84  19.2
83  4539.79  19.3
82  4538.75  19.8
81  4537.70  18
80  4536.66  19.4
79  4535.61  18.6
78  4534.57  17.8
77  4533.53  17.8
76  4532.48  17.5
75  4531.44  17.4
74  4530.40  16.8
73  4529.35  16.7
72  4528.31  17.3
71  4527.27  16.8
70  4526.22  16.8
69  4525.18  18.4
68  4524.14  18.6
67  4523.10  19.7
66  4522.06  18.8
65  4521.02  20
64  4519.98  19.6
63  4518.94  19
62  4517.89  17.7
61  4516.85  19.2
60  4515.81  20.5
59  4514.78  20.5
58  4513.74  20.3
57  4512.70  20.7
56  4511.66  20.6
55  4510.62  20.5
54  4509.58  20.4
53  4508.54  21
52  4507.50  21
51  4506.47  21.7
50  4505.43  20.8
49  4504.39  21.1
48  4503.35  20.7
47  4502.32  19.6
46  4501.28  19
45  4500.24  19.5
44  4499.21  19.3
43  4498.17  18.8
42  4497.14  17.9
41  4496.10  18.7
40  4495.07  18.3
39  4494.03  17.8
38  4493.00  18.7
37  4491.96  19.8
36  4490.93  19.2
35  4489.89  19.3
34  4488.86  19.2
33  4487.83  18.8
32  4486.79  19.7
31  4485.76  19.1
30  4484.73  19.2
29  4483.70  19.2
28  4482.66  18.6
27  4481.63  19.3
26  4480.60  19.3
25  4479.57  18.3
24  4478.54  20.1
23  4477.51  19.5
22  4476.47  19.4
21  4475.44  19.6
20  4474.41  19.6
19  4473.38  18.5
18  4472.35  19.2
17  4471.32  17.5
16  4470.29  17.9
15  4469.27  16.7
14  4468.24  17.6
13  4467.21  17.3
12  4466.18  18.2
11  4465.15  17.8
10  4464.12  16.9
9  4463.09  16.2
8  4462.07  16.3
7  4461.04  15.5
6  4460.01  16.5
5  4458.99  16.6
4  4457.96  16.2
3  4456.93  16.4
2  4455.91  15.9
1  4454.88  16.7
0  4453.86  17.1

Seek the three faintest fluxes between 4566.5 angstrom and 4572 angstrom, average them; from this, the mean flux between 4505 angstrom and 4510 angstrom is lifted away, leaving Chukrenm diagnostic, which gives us -1.4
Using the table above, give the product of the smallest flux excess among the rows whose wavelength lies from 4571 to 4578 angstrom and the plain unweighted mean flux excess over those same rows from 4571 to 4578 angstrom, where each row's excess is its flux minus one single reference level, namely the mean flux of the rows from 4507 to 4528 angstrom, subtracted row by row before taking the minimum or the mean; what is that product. -0.4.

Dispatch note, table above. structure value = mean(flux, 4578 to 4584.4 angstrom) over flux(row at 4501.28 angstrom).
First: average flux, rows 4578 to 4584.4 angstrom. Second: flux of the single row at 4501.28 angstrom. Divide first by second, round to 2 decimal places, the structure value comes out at 1.00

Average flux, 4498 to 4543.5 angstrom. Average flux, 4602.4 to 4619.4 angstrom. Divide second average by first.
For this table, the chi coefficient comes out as 1.081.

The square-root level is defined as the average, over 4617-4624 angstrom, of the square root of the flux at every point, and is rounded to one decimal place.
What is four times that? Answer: 18.4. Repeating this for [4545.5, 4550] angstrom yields 17.2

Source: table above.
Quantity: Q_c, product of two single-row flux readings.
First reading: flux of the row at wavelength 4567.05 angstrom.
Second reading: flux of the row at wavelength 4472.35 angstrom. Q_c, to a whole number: 413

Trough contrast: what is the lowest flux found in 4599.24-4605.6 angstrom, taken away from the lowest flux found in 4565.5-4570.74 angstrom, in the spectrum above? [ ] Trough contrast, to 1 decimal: 0.9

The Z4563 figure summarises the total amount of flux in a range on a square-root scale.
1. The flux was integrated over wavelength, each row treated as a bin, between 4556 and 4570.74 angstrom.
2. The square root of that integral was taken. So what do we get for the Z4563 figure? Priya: 17.4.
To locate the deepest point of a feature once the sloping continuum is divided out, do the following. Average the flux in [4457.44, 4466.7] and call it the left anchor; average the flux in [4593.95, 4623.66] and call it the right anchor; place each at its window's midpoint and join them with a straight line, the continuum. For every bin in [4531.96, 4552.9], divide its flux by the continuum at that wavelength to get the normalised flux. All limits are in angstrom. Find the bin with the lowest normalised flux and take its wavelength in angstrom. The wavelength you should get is 4549.21 angstrom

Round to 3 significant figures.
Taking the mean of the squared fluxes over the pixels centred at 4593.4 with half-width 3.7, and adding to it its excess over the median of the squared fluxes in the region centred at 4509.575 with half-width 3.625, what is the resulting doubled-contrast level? 345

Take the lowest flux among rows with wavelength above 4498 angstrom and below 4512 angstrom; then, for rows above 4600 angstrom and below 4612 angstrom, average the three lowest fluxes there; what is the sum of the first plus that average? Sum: 38.2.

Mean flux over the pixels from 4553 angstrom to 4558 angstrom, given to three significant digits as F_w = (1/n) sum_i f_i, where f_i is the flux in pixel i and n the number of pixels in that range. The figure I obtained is 19.7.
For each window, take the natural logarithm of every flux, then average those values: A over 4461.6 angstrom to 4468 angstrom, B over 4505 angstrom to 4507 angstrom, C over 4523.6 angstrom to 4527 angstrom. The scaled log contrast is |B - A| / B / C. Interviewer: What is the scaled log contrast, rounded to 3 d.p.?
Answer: 0.025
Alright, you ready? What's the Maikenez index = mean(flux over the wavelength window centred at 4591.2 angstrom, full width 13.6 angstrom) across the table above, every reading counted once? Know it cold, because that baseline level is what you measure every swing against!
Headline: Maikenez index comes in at 19.7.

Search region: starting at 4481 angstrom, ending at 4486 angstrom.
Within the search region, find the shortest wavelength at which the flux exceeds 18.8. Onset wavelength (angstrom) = 4481.63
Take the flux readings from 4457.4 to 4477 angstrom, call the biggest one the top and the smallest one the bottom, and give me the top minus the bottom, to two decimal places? 4.10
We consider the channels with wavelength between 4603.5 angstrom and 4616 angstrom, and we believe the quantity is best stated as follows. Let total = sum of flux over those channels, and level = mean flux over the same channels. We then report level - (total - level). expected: -207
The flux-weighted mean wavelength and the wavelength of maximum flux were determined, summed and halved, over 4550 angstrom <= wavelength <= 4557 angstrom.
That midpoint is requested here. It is 4555.0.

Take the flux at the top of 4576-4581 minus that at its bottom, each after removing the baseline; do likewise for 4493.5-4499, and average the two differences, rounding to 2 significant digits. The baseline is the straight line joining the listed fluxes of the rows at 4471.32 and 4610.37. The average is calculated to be 0.56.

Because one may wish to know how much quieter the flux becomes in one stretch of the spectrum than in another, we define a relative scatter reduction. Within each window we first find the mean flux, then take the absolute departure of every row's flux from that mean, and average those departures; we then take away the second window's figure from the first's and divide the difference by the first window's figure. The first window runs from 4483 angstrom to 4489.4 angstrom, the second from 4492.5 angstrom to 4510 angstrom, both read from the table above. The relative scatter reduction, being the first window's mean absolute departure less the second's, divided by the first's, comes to -5.4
